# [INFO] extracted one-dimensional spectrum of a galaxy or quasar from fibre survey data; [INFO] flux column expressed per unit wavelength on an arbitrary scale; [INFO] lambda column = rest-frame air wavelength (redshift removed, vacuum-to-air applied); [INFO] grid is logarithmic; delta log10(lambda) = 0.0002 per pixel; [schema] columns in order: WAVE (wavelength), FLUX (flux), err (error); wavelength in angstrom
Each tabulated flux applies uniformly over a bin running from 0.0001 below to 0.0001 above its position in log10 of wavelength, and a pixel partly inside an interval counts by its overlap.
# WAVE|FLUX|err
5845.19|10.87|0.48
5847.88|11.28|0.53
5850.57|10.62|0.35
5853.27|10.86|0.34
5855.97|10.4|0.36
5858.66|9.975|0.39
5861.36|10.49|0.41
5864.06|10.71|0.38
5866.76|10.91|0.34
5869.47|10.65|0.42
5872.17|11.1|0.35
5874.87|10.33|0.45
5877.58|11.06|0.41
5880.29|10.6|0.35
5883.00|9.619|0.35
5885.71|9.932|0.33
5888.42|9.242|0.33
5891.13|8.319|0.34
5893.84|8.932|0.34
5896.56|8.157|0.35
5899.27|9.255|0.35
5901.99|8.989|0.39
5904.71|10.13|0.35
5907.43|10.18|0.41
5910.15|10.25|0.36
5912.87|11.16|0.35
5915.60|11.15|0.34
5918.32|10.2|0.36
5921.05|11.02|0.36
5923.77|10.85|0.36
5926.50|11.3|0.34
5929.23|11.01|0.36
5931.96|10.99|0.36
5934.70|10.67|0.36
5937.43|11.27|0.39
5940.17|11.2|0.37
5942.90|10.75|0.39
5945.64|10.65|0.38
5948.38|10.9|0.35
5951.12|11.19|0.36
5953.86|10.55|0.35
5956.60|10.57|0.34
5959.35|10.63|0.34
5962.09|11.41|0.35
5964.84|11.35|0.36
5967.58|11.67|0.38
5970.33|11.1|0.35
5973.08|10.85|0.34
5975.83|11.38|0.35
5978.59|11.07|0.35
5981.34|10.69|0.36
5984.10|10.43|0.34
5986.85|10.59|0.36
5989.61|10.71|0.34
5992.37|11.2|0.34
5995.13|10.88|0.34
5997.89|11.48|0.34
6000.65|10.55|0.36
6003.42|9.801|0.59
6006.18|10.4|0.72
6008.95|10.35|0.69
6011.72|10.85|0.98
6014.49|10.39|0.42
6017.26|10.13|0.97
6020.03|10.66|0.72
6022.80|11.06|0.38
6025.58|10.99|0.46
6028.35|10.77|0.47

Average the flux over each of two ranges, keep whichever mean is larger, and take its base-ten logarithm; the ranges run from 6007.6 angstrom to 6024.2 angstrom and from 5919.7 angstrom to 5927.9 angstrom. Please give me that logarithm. 1.04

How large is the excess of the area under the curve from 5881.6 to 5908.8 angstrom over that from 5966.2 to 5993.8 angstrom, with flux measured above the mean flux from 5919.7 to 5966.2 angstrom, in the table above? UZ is -46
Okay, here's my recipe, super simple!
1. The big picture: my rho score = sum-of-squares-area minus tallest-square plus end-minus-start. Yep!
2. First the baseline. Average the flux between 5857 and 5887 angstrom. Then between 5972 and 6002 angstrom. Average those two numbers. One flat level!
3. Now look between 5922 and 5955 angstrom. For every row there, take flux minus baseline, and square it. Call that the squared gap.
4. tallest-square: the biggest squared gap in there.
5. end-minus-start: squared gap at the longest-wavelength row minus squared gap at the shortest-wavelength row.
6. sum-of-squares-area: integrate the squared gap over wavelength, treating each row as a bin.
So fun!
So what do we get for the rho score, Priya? 4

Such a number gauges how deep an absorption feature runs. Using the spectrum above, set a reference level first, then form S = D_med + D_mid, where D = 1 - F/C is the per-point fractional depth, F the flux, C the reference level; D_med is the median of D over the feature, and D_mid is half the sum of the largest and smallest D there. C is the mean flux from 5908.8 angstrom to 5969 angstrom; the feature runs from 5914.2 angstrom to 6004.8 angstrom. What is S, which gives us 0.023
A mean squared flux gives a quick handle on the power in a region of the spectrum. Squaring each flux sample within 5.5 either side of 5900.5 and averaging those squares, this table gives 84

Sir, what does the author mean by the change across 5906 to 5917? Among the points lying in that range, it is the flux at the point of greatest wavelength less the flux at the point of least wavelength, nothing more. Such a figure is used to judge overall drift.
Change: 1.0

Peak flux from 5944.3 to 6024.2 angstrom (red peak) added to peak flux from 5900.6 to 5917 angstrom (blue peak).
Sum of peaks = 22.8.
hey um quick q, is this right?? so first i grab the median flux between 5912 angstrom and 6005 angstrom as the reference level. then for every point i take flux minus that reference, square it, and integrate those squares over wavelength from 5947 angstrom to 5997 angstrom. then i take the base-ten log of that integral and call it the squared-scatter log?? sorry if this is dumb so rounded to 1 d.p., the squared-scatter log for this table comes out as 0.8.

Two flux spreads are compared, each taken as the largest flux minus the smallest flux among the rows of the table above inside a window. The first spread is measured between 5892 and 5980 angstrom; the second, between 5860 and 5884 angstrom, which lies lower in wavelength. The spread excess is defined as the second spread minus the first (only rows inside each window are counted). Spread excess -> -2.0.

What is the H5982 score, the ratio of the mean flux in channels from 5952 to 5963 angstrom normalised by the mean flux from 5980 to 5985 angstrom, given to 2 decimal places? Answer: 1.02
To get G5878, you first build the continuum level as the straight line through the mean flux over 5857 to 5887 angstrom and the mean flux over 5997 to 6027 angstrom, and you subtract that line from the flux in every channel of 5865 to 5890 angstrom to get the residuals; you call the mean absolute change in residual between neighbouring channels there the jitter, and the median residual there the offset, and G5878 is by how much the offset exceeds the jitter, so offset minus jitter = -0.48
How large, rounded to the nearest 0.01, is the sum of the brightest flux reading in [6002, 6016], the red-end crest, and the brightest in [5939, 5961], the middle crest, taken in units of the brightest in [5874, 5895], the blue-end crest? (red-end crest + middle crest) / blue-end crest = 1.99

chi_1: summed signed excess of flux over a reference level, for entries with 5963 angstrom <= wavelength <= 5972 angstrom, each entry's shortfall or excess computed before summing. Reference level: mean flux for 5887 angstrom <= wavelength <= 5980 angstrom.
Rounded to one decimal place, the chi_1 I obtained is 2.5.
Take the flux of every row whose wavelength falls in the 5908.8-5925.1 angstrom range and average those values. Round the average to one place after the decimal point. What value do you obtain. 10.8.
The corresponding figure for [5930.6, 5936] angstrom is 10.8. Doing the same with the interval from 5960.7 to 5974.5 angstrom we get 11.3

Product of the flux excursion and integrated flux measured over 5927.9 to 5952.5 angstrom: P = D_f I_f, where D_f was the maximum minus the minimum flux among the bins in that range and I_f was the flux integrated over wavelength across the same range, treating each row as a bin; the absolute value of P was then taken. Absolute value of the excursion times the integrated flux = 167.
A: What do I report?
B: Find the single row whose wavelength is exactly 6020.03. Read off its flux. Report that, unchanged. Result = 10.66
